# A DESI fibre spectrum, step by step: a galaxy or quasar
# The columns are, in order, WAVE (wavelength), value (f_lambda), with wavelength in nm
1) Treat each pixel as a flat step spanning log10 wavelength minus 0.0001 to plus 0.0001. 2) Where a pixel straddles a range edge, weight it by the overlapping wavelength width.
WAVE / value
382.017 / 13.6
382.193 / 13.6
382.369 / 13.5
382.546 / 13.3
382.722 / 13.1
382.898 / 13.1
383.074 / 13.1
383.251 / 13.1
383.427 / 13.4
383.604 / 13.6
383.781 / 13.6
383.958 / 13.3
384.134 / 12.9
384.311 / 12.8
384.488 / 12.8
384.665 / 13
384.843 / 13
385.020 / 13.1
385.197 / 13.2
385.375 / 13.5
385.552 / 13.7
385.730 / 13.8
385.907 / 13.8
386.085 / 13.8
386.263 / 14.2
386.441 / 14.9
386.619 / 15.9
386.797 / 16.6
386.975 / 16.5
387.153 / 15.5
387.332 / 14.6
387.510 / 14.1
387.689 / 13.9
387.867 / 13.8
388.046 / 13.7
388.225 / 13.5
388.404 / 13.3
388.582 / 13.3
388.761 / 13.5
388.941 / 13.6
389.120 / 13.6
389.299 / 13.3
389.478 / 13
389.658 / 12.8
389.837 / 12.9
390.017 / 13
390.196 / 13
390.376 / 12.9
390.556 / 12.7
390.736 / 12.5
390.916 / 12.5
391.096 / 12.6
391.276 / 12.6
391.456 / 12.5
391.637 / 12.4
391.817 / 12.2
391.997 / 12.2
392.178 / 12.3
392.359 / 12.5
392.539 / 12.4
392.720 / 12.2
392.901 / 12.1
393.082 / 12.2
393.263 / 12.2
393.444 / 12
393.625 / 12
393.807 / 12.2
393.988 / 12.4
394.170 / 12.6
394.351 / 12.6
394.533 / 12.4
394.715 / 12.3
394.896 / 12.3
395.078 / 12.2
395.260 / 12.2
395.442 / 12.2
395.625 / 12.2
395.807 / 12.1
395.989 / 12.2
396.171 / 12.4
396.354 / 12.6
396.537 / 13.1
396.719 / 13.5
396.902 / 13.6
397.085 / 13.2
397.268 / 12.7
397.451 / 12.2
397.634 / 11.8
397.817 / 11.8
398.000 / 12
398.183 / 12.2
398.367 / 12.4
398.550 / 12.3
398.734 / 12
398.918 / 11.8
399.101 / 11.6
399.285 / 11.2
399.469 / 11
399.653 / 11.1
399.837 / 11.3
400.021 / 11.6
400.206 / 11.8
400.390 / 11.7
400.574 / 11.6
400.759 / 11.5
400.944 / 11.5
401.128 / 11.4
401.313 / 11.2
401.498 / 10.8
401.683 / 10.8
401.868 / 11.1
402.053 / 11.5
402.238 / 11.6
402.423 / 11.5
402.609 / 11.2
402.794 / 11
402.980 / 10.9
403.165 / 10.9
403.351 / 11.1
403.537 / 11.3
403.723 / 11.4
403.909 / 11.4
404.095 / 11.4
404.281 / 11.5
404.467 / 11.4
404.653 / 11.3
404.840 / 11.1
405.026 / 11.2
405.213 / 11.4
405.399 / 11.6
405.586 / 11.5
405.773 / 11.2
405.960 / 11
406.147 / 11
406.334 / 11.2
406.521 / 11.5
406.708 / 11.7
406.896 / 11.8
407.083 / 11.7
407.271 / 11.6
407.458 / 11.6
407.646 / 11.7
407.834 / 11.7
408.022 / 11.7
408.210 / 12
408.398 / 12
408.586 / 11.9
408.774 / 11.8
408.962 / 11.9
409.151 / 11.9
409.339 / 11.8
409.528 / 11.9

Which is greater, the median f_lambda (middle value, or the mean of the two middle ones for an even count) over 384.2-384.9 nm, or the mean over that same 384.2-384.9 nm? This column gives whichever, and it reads 12.9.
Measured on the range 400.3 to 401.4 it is 11.5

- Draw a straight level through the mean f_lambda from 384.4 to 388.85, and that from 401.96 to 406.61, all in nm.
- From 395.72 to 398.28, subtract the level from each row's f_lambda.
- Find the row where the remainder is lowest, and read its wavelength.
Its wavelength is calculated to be 397.634 nm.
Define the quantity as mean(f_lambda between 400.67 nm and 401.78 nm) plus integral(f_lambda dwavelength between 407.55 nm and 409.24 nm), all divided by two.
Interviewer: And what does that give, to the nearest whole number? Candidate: 16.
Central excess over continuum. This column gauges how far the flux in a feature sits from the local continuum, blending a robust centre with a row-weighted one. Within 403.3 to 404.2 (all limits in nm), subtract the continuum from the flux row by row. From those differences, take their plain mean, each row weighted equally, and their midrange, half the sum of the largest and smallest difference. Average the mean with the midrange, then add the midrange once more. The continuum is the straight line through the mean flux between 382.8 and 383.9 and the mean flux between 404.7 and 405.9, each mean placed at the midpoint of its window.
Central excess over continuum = -0.4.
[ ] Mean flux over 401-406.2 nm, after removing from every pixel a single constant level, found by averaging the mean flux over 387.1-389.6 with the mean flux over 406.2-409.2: -1.5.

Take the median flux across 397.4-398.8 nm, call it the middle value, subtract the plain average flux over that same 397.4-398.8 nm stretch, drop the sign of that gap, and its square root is 0.11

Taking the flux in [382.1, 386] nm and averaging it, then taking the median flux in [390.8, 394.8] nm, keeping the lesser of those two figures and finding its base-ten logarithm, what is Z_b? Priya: 1.09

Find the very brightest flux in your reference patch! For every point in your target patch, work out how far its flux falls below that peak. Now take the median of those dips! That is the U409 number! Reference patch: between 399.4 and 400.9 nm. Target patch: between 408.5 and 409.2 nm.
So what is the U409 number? -0.1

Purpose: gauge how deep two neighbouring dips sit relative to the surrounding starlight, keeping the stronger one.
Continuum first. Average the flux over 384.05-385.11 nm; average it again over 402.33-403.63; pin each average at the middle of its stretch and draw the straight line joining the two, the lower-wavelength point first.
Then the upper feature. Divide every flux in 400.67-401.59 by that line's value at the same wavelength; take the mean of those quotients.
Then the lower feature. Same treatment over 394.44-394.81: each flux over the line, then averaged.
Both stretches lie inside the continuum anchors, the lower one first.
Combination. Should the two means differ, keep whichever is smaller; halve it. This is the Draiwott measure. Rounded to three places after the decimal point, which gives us 0.499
